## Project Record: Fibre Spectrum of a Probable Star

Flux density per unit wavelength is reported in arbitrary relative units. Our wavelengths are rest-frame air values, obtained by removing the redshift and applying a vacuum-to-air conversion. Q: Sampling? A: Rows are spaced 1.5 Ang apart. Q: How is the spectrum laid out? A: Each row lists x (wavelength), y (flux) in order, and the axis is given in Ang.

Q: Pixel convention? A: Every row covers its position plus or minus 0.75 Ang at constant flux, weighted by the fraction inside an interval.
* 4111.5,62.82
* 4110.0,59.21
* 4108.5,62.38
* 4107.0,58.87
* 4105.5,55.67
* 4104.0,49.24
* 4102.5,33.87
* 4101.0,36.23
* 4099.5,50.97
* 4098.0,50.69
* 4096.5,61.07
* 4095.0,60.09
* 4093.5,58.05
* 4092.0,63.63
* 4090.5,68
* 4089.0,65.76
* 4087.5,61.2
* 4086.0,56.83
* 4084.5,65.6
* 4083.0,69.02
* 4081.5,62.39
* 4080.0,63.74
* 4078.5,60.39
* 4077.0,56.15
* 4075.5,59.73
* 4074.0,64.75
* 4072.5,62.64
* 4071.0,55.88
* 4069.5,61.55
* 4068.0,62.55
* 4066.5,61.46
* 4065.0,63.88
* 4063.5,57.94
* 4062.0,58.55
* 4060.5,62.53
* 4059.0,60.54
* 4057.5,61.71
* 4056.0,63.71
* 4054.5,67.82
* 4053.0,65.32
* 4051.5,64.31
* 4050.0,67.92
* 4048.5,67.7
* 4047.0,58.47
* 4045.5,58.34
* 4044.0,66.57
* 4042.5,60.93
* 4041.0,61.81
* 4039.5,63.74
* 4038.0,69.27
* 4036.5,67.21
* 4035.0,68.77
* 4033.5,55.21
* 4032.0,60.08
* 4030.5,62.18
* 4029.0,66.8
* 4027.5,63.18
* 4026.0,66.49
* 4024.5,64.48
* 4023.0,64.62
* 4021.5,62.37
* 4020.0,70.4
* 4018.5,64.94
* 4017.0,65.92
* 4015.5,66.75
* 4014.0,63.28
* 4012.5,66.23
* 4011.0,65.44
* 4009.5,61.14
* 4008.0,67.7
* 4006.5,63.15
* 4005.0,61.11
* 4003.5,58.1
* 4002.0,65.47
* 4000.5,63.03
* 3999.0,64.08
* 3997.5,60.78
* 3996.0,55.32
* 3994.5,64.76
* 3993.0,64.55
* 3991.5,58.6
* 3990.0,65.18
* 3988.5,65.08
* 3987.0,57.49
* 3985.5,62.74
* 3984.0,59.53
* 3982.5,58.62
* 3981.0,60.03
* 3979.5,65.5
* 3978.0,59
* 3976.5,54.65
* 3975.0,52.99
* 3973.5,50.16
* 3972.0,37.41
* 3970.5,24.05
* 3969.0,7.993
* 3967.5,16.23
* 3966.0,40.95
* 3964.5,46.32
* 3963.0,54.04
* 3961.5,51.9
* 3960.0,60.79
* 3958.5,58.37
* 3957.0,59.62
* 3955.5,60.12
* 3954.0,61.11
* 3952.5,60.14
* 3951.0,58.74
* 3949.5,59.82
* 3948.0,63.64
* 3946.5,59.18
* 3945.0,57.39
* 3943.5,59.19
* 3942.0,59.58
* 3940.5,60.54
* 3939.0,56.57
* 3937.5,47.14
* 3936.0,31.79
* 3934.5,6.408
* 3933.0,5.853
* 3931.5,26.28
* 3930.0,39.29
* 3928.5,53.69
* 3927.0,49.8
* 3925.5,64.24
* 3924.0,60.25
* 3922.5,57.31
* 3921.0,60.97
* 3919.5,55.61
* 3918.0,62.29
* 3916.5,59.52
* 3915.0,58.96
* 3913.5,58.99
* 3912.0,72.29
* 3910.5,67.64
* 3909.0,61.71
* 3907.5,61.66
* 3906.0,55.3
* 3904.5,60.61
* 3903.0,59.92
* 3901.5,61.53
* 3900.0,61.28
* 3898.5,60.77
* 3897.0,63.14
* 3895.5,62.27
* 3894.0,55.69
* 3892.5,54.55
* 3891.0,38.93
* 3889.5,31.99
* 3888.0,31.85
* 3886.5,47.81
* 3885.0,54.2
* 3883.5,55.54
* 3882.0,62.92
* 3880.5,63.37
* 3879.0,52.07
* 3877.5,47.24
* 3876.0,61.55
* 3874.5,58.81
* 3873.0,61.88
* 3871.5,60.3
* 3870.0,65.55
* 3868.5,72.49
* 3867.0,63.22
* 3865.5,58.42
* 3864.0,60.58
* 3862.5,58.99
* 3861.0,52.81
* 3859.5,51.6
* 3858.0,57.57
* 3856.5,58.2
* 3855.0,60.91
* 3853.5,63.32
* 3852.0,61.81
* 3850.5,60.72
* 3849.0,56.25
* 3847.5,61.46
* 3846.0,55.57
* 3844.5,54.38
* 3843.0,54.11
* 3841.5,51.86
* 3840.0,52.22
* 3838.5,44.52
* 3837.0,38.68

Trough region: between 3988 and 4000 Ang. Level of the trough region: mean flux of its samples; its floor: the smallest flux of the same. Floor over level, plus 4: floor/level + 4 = 4.89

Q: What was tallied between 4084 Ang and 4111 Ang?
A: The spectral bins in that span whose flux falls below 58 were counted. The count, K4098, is 7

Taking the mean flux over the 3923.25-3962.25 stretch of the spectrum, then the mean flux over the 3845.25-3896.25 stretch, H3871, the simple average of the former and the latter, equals 54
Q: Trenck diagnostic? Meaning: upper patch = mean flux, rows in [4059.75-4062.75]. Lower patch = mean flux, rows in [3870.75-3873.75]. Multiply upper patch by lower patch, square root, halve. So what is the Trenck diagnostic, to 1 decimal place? 30.4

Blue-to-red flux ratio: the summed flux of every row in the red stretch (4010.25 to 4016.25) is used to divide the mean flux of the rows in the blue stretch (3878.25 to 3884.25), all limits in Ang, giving 0.223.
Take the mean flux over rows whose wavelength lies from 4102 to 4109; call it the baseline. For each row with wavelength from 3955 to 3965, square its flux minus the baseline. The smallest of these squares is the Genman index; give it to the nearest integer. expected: 0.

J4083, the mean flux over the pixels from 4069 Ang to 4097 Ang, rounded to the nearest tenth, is 61.9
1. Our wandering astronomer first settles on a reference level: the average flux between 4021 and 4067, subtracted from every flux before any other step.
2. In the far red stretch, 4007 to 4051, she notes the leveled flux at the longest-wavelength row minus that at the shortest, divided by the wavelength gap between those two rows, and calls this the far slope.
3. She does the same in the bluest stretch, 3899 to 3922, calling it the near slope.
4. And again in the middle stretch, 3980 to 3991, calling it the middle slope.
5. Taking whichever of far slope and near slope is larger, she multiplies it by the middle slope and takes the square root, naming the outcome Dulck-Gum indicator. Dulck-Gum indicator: 0.1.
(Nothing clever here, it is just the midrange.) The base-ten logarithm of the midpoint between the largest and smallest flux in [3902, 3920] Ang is 1.80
